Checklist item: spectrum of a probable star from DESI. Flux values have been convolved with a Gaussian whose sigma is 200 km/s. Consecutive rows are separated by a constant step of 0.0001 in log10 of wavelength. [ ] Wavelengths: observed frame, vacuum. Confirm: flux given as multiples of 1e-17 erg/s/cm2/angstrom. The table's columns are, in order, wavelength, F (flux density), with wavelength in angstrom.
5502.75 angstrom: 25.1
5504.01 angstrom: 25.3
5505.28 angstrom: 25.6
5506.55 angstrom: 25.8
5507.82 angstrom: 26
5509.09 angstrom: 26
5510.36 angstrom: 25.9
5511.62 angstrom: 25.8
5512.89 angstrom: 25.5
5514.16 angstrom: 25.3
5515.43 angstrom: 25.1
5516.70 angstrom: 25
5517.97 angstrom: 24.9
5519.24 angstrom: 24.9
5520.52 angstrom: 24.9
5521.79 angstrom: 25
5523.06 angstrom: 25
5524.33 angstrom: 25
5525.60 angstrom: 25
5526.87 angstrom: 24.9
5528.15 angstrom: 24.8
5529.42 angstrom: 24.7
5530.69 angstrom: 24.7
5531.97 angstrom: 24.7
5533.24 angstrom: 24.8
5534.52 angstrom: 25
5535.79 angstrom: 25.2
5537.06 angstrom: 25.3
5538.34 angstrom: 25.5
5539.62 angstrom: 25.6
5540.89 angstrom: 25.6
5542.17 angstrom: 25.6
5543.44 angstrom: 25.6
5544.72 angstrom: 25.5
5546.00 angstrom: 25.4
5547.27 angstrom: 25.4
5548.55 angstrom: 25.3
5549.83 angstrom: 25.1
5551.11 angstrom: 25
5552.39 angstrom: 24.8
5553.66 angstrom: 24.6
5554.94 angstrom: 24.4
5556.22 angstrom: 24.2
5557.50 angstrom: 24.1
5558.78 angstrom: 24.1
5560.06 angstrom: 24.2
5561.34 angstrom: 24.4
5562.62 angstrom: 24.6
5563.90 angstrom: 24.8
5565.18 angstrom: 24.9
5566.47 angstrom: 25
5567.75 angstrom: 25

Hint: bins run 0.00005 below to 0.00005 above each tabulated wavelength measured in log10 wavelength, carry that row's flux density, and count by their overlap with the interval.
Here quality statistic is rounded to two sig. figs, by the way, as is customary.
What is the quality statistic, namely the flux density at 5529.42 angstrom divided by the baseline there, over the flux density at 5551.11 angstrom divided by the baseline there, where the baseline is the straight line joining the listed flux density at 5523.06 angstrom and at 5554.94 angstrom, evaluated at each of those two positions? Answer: 0.97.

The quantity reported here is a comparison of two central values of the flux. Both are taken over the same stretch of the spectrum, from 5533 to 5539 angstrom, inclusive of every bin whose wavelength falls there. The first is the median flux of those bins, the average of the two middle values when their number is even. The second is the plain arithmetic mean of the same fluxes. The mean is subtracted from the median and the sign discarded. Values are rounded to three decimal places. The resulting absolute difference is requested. 0.040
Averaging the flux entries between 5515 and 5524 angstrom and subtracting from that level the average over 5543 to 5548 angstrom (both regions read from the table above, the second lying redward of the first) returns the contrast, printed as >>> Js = -0.5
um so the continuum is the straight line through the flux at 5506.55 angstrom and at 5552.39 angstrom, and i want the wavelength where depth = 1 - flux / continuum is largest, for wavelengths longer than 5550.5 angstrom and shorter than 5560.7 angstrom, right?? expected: 5557.50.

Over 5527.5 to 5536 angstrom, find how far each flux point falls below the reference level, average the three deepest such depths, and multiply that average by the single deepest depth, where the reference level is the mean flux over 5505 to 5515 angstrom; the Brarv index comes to 1.1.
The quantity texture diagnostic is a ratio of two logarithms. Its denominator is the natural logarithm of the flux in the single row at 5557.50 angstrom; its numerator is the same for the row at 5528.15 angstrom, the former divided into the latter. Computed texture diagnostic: 1.01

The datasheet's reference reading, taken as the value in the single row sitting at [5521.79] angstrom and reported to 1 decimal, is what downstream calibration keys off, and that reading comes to 25.0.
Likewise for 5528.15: 24.8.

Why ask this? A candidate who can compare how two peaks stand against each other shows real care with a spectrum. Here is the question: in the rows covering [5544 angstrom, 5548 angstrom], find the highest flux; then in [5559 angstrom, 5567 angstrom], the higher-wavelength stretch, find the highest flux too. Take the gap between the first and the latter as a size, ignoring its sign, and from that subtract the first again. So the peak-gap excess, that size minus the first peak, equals -25.0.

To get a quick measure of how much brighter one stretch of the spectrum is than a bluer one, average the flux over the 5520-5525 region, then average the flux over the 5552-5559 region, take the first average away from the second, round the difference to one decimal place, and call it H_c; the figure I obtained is -0.6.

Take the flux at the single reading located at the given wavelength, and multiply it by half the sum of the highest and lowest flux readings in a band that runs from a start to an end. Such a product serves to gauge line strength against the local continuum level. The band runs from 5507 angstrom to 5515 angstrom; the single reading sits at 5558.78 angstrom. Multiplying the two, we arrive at 618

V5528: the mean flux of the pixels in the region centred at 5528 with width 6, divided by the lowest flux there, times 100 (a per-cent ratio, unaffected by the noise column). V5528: 100.5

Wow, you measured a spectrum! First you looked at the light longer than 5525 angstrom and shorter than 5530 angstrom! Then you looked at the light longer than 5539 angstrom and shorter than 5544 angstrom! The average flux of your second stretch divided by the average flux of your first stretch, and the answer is 1.03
